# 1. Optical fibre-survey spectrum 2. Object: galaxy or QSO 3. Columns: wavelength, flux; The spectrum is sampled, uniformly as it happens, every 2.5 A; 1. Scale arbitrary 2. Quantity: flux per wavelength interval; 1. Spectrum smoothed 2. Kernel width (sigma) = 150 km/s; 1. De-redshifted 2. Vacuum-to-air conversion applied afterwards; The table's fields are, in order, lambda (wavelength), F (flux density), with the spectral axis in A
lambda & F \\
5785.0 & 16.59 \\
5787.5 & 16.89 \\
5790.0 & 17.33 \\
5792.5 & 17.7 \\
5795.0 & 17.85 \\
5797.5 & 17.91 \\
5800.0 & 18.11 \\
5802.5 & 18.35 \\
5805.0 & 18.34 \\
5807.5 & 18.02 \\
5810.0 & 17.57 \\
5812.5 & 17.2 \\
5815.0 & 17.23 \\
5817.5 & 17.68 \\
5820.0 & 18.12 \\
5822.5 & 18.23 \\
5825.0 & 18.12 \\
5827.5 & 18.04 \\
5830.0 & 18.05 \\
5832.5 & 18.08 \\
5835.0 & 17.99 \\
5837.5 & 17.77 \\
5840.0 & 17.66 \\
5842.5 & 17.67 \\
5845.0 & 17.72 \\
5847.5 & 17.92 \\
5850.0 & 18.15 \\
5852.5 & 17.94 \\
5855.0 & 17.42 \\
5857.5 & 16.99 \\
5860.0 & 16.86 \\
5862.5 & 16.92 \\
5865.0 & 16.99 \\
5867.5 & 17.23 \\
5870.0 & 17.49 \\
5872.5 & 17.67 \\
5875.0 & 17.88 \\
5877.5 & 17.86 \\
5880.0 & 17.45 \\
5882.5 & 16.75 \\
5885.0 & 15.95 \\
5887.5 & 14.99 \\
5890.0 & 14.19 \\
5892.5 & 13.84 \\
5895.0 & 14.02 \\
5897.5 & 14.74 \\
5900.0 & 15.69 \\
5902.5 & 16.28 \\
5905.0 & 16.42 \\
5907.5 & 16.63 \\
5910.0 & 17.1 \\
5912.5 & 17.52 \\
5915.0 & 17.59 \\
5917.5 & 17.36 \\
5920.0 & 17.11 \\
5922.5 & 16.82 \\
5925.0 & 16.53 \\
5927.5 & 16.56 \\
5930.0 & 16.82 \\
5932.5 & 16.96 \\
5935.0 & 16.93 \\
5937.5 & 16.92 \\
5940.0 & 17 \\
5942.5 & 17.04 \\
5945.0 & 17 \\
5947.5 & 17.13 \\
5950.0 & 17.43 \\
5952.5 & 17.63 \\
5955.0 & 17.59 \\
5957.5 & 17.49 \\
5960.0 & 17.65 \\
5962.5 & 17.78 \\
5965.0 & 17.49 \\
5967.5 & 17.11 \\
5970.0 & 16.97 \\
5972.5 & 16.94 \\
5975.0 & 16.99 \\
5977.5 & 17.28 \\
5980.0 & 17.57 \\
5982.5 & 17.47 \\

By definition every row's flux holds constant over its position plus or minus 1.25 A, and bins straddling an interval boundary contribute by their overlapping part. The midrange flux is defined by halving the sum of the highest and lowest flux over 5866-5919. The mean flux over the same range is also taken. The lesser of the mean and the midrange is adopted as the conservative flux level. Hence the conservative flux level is 15.9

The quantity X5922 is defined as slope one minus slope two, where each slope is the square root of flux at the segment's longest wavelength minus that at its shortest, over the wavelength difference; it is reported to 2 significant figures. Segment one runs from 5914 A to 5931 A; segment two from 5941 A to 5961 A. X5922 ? -0.010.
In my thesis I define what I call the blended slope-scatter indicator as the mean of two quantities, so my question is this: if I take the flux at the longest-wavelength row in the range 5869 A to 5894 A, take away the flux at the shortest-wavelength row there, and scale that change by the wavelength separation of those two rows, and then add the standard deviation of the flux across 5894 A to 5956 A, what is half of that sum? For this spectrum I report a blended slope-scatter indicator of 0.34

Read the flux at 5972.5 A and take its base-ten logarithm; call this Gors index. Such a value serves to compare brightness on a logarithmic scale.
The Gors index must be 1.23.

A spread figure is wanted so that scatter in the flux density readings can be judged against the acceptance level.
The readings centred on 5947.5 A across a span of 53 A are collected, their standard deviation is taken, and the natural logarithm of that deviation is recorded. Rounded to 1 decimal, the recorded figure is -1.0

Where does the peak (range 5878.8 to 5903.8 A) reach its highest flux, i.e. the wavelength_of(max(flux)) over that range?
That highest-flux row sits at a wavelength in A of 5880.0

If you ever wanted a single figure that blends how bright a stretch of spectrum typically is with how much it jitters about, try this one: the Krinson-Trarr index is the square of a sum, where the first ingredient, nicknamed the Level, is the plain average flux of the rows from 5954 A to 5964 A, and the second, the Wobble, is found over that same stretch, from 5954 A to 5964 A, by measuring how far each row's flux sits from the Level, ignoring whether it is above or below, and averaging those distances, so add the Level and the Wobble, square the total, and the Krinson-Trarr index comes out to 314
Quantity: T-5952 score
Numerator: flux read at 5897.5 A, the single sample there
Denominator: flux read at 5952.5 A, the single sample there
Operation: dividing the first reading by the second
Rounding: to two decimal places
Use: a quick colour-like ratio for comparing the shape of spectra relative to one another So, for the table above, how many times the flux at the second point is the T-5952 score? 0.84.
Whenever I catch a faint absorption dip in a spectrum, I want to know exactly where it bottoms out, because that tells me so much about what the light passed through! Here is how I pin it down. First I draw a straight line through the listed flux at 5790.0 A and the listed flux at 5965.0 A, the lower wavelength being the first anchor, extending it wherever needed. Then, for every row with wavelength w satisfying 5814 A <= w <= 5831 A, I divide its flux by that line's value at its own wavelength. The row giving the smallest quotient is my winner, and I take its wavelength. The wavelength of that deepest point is 5815.0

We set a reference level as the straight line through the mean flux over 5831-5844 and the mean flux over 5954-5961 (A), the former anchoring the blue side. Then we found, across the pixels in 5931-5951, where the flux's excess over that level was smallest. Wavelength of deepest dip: 5937.5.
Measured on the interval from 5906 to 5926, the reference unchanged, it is 5925.0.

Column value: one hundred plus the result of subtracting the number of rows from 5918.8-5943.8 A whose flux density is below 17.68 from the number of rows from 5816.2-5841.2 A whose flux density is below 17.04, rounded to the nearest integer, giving 90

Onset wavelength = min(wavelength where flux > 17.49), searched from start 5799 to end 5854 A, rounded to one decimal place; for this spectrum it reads 5800.0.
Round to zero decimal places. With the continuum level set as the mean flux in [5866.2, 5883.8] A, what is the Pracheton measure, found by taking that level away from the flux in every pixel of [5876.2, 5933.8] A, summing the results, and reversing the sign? 27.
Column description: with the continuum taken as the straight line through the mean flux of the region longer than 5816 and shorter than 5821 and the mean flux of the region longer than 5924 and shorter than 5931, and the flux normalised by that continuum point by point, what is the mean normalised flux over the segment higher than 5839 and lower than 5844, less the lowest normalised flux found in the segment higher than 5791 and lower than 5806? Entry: 0.029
